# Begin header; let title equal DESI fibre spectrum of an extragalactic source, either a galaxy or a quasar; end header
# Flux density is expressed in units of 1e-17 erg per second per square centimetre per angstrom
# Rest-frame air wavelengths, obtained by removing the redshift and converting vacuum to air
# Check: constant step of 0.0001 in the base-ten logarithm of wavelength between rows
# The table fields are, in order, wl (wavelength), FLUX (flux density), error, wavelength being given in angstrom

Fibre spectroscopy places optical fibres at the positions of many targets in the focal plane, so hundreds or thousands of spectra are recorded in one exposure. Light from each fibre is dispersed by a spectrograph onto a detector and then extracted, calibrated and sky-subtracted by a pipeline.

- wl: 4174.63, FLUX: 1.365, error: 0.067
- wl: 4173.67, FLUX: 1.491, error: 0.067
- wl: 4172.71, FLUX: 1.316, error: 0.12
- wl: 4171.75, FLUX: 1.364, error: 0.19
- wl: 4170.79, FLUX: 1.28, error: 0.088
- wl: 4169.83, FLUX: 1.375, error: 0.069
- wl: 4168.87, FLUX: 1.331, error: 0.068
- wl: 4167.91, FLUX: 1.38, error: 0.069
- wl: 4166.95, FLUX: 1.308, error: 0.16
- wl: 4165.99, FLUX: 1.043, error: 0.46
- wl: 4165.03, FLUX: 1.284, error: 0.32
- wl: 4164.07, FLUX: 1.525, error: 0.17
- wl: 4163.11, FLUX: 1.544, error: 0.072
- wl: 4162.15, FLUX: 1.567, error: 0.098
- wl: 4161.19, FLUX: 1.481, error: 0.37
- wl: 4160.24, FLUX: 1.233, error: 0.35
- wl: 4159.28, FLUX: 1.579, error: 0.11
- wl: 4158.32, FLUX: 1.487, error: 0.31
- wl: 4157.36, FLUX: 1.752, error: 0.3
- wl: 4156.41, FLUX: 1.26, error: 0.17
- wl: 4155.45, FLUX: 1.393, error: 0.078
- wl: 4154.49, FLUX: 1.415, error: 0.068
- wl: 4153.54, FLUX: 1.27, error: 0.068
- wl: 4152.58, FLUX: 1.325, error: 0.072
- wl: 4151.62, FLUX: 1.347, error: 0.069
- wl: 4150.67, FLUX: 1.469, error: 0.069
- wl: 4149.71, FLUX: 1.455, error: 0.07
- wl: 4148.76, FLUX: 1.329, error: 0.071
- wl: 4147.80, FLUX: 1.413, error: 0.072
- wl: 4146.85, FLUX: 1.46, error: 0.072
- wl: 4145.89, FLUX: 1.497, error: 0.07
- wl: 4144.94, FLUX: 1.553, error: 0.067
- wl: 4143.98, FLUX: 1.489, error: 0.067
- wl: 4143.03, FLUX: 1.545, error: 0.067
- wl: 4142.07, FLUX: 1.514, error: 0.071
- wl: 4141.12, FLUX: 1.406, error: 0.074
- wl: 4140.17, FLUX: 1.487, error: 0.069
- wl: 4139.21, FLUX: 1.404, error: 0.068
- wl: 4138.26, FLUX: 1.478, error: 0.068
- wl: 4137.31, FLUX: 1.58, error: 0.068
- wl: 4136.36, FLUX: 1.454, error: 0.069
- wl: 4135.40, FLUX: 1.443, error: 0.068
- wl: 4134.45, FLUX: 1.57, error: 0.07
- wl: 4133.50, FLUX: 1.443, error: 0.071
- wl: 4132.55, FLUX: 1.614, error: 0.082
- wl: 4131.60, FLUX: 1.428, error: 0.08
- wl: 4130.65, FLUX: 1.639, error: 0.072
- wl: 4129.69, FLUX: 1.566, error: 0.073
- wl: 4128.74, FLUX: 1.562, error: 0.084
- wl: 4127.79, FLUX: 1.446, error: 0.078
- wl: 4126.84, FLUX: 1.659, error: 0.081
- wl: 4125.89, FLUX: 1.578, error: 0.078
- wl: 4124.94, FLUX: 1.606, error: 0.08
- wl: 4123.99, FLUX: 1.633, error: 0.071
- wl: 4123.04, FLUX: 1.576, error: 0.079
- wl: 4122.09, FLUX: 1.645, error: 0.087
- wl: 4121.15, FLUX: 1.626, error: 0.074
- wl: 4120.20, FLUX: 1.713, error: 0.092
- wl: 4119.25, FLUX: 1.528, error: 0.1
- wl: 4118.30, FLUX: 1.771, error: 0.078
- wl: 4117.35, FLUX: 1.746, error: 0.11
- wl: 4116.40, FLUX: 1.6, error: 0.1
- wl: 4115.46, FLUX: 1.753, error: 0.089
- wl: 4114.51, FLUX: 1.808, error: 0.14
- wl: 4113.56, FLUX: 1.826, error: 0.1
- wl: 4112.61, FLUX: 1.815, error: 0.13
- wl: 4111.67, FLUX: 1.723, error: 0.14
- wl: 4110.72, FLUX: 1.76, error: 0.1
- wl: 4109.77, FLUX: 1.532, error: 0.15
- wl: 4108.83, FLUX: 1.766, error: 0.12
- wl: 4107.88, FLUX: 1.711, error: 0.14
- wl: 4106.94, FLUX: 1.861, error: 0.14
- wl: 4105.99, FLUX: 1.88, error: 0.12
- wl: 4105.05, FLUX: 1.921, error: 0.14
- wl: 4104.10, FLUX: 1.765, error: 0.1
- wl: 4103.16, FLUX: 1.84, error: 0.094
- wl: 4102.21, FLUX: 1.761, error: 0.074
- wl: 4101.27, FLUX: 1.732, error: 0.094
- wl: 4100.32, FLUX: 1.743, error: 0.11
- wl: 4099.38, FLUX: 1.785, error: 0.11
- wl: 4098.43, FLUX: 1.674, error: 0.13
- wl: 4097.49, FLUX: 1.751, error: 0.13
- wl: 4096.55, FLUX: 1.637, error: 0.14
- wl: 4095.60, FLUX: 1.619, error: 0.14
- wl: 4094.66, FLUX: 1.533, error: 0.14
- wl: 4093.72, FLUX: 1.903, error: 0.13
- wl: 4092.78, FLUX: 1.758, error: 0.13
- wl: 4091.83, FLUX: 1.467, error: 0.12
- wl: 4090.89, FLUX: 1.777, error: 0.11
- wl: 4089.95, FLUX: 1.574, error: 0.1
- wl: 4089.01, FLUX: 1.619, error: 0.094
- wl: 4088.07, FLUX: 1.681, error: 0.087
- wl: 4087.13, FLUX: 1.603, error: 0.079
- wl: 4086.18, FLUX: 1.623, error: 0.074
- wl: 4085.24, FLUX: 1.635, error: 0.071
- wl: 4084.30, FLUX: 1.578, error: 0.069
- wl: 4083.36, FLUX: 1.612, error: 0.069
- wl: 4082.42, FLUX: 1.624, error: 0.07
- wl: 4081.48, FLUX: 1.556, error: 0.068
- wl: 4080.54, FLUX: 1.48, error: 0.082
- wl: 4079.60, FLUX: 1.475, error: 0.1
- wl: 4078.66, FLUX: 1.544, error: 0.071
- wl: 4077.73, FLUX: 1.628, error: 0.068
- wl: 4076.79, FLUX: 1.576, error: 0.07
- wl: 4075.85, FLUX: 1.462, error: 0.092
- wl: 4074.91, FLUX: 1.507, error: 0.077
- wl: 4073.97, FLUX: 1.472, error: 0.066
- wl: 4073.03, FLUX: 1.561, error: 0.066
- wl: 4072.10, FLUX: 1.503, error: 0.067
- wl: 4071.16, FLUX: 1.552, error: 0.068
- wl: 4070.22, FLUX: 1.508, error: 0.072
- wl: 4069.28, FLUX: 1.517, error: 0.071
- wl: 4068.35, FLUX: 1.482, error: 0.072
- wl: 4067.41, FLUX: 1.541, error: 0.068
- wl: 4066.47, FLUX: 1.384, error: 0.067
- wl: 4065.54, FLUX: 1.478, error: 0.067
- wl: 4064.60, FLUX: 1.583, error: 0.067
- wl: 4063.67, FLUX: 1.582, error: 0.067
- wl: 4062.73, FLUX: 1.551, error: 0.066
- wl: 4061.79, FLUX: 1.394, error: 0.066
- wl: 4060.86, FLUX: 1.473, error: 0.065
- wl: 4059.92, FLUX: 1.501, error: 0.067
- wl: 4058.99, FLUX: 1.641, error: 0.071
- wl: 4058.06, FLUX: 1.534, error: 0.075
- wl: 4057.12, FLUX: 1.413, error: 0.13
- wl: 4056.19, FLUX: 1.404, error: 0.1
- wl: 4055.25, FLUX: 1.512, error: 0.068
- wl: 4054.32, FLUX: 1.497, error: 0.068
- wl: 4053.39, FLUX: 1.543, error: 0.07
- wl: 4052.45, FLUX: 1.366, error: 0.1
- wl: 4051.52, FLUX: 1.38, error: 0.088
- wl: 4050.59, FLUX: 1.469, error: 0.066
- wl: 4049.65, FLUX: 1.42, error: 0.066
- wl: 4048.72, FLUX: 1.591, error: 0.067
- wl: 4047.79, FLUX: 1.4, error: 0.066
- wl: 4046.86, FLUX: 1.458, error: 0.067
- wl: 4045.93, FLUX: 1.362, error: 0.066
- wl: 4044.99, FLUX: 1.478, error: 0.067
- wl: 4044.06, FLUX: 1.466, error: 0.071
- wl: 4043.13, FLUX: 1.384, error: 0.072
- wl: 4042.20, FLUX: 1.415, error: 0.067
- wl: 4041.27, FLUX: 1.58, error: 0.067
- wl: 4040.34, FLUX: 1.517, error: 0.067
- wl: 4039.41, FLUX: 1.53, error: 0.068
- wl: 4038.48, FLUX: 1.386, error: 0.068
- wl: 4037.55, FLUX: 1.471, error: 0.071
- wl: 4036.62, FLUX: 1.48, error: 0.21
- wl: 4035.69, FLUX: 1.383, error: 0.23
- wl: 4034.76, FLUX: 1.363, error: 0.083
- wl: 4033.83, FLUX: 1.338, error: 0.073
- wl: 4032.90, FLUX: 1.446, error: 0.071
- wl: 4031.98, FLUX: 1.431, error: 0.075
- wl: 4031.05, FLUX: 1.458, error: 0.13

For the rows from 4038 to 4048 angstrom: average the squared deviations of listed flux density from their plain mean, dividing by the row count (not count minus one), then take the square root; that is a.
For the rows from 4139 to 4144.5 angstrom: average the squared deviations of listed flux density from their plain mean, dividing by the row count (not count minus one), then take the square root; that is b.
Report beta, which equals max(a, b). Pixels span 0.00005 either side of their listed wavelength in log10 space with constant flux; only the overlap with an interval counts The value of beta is 0.07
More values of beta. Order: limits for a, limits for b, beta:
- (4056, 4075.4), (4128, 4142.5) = 0.07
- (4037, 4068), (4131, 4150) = 0.08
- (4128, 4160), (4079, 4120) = 0.12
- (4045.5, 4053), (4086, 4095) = 0.12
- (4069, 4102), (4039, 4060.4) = 0.11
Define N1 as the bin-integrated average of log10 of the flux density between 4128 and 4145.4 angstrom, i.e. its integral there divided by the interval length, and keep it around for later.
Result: 0.18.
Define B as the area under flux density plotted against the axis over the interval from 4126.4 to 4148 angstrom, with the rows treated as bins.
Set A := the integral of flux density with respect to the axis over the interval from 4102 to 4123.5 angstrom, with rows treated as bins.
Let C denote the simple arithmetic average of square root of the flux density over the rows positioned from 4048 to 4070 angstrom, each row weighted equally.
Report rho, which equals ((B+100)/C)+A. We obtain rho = 146.0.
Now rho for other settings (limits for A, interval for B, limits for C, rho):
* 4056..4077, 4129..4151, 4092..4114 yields 132.0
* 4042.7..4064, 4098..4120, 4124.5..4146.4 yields 143.7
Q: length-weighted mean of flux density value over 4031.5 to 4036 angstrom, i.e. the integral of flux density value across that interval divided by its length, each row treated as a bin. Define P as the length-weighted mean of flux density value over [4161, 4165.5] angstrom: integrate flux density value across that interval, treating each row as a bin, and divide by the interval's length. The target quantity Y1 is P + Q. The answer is 2.9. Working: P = 1.48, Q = 1.39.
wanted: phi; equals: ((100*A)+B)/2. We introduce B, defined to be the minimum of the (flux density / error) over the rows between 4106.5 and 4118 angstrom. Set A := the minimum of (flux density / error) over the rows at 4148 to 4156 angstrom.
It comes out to 898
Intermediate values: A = 18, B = 10.2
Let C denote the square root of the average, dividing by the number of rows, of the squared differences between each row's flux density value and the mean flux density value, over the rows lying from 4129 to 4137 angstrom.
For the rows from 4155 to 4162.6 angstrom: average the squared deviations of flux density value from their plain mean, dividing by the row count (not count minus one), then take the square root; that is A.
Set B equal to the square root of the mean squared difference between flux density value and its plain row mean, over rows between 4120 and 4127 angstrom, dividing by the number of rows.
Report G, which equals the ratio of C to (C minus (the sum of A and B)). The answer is -0.66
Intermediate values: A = 0.16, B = 0.042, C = 0.081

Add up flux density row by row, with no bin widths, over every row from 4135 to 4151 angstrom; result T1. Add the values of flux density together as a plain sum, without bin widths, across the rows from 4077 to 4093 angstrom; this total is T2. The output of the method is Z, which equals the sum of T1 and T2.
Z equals 52.2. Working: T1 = 25.0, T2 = 27.2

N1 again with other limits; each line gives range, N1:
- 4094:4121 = 0.24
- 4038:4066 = 0.17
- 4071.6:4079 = 0.19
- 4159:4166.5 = 0.14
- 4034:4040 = 0.16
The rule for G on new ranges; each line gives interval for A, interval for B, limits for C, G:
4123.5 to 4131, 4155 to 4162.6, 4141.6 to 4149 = -0.45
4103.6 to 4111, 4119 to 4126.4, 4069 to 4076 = -0.24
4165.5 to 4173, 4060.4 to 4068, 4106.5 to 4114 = -1.17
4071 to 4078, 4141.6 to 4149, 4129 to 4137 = -1.95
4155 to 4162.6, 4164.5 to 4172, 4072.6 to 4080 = -0.27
